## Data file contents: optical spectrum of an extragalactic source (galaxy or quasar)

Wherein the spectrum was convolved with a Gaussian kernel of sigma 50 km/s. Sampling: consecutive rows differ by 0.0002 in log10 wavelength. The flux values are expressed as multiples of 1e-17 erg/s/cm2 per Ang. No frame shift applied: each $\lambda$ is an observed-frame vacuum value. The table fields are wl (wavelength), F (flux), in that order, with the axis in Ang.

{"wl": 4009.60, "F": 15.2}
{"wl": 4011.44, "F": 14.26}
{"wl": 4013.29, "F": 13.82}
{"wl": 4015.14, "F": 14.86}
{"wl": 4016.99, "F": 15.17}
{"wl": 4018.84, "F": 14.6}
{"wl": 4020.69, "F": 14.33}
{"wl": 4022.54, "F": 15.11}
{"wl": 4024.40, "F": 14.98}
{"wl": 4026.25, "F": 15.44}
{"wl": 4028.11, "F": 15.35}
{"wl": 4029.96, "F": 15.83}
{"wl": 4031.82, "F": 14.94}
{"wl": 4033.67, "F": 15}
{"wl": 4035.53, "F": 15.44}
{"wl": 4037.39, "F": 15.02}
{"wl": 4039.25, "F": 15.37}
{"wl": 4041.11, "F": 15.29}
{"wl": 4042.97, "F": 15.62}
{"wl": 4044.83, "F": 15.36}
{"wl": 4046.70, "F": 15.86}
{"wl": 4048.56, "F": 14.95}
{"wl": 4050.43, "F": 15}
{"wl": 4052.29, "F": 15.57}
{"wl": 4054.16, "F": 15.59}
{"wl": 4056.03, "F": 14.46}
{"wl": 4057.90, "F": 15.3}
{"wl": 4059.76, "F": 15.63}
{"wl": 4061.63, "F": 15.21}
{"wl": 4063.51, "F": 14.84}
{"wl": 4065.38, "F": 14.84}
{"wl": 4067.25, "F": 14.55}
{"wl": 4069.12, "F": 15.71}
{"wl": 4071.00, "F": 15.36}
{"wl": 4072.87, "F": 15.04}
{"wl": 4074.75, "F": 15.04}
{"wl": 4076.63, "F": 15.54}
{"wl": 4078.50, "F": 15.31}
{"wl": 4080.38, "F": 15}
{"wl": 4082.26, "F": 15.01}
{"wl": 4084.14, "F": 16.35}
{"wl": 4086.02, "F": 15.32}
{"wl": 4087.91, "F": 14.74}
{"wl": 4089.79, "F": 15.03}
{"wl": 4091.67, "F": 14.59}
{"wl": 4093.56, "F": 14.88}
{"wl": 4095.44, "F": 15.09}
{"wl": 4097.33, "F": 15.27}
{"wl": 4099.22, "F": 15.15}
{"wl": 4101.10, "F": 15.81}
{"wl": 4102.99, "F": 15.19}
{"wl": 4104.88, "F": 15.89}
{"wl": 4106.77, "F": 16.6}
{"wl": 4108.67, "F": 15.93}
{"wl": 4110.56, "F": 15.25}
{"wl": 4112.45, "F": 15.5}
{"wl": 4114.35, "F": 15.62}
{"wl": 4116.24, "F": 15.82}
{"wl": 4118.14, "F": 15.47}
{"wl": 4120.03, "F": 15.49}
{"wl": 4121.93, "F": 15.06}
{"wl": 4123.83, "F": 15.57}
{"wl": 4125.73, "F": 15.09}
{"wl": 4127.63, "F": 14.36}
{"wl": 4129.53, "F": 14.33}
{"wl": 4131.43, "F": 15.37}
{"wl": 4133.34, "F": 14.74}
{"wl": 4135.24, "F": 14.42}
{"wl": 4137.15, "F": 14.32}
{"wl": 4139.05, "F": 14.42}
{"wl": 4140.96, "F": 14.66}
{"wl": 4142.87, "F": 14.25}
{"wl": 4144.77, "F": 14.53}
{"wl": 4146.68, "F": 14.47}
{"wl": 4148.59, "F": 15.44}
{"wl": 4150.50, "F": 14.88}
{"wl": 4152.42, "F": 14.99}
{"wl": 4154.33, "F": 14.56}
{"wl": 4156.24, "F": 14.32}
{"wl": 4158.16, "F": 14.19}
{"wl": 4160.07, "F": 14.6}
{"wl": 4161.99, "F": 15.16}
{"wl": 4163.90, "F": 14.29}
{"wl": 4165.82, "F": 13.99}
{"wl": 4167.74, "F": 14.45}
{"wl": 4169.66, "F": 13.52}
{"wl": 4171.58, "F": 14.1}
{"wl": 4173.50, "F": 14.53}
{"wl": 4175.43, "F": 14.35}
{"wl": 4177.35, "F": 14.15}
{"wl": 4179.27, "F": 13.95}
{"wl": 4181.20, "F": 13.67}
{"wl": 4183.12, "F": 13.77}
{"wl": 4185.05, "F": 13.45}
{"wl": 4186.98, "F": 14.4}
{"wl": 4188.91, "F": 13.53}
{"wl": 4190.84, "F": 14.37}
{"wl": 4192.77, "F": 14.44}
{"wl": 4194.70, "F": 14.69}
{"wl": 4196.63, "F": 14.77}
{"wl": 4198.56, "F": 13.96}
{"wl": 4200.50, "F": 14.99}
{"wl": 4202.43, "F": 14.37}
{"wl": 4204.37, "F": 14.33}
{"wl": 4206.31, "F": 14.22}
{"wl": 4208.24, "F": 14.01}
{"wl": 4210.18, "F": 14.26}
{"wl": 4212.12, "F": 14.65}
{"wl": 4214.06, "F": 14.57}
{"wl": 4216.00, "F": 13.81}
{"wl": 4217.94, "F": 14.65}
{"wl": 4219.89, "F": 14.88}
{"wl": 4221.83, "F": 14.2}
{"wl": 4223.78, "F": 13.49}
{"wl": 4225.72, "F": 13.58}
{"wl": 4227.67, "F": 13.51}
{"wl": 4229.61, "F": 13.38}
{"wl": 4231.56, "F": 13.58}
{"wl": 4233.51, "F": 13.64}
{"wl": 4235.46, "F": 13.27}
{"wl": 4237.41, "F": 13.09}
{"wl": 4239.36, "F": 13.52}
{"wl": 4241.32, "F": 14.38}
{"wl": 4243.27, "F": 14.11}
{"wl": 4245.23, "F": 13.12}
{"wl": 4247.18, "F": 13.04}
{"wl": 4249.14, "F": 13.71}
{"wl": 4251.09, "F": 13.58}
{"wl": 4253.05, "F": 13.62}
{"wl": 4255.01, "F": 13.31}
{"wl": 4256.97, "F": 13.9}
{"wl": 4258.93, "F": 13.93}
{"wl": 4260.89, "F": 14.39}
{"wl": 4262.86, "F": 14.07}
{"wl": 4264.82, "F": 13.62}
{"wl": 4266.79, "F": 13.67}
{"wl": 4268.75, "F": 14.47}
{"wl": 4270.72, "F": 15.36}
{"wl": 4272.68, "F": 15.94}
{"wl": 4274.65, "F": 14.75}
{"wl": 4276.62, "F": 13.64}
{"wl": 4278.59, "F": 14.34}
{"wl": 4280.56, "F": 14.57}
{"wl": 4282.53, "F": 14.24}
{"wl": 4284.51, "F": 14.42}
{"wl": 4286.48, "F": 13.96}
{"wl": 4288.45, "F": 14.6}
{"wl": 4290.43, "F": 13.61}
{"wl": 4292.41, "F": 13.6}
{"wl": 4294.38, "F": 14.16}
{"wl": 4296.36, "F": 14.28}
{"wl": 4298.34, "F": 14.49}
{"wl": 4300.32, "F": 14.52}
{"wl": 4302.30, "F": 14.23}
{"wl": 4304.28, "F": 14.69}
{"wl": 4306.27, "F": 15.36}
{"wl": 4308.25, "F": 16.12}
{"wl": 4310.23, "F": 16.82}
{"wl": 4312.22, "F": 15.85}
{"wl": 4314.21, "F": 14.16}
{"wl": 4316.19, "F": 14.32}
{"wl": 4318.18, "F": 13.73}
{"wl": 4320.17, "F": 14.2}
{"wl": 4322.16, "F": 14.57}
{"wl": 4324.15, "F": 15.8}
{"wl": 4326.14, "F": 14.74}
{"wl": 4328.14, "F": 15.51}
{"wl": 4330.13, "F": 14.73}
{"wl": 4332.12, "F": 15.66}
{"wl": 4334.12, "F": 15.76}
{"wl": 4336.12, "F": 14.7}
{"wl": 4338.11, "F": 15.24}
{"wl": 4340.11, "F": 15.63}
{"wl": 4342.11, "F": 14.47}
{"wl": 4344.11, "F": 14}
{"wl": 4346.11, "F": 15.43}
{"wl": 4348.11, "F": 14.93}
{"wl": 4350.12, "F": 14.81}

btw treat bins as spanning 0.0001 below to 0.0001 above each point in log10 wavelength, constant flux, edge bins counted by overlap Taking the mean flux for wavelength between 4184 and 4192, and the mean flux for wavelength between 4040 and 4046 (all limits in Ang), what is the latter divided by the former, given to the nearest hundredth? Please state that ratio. 1.11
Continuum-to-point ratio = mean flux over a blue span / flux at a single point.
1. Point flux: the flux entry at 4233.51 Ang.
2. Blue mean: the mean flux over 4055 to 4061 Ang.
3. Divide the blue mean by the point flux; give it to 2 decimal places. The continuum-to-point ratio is 1.11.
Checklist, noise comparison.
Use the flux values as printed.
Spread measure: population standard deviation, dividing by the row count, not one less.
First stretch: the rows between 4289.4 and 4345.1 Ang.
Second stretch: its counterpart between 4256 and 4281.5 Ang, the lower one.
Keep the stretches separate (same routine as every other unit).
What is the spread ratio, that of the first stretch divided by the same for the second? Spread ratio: 1.2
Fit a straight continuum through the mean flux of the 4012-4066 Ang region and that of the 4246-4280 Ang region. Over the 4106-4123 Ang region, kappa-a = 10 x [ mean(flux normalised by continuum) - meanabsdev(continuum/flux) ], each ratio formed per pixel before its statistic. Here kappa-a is 10.4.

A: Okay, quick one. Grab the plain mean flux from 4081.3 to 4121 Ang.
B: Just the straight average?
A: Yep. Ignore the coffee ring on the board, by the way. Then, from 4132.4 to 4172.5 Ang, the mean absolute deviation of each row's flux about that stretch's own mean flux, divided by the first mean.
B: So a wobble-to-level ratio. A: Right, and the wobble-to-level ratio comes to 0.019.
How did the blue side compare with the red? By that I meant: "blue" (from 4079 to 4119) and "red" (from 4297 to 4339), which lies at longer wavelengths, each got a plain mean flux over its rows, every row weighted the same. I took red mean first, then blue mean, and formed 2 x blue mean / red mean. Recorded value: 2.05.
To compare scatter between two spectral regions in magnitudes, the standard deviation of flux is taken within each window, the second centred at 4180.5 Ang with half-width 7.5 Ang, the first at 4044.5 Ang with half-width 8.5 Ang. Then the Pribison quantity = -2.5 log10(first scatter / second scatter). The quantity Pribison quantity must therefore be 0.23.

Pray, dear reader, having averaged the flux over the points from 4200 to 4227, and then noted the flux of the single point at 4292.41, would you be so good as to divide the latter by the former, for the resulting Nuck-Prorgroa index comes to 0.95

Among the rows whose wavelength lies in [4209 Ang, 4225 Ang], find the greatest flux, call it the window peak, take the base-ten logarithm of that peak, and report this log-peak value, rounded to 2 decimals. 1.17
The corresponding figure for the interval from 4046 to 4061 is 1.20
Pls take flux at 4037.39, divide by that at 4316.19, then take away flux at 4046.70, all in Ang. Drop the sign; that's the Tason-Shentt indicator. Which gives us 14.8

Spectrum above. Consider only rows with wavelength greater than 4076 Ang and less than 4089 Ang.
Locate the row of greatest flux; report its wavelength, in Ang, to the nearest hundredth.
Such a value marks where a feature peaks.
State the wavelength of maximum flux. 4084.14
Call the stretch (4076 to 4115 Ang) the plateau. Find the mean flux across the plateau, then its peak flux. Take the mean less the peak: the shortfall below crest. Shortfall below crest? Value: -1.22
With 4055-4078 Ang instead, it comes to -0.58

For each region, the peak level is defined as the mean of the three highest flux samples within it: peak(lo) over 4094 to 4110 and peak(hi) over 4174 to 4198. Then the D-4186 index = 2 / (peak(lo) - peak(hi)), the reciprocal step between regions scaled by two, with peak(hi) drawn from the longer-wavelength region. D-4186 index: 1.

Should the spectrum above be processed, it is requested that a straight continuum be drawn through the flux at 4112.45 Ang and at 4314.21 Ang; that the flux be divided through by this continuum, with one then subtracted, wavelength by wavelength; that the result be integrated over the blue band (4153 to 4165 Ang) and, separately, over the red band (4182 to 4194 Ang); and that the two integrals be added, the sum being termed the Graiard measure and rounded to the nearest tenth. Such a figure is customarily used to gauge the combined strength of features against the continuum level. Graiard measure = -1.3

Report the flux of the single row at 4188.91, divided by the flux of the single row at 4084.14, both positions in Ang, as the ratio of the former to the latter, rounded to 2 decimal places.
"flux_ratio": 0.83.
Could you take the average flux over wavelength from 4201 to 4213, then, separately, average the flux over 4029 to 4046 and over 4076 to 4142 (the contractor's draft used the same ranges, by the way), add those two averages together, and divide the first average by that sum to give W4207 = 0.469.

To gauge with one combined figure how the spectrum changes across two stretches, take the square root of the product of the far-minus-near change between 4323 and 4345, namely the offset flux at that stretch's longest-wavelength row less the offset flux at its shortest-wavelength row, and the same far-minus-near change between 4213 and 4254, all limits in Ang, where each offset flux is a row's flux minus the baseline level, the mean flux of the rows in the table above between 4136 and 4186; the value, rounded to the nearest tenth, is 1.3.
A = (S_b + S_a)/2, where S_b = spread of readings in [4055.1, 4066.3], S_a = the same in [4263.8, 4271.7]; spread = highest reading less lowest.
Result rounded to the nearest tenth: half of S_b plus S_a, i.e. 1.5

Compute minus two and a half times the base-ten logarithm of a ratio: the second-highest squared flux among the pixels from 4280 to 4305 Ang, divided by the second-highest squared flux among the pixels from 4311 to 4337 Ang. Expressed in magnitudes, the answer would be 0.17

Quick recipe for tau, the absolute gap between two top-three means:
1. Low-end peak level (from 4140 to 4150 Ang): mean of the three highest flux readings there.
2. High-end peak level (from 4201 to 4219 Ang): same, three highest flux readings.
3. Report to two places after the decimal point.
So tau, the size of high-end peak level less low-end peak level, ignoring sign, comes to 0.25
